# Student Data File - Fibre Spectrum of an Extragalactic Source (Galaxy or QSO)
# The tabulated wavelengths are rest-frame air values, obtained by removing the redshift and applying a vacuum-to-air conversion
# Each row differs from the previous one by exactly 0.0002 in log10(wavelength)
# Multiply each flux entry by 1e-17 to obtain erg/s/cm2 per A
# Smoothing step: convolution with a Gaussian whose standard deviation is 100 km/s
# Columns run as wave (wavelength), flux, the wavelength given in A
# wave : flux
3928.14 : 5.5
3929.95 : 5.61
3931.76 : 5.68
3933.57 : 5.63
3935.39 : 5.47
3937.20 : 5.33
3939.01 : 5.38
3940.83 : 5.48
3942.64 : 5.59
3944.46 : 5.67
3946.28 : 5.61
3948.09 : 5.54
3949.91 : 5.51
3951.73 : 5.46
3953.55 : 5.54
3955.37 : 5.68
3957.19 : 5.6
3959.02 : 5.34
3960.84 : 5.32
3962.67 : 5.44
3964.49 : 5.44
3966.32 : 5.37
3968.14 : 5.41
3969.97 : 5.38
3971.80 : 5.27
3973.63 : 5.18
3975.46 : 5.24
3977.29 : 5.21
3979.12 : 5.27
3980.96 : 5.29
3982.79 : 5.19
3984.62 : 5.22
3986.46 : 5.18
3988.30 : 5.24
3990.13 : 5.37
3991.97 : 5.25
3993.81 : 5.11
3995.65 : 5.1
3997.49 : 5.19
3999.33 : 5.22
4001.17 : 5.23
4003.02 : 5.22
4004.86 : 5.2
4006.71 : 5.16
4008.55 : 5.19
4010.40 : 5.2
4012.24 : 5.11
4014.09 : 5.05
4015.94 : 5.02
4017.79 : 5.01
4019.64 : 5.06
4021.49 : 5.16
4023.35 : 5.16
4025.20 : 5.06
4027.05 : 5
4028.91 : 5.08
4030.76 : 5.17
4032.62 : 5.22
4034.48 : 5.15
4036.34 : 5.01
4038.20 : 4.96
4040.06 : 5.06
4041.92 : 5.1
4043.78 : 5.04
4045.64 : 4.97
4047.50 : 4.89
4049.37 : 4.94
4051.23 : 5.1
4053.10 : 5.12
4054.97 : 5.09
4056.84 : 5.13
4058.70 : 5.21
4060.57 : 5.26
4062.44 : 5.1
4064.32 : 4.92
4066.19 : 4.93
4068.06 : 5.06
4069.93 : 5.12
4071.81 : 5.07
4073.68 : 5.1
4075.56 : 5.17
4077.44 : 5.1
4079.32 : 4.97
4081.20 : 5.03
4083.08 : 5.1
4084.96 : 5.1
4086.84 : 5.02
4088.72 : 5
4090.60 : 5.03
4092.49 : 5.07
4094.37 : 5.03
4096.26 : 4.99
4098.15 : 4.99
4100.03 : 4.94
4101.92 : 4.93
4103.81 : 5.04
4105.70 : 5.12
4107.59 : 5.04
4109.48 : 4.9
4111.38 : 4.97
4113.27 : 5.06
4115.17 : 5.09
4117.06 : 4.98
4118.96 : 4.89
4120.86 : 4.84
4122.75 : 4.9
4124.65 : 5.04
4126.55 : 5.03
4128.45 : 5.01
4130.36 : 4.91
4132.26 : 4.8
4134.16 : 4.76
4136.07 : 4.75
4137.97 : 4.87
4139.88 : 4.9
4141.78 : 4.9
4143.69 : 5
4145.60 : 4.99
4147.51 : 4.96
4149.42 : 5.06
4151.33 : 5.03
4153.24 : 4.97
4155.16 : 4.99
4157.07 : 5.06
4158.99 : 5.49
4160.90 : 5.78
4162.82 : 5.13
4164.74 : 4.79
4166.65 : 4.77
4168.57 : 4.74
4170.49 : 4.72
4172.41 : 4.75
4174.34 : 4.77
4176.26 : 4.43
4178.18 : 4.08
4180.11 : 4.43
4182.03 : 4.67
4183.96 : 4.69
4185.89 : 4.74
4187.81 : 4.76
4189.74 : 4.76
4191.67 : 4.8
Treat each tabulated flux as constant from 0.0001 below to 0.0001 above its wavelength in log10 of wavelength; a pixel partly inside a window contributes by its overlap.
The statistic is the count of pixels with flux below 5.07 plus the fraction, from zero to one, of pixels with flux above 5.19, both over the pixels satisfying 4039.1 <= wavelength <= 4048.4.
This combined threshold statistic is 4.0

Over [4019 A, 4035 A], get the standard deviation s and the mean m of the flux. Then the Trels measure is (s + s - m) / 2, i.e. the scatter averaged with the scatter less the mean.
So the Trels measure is -2.49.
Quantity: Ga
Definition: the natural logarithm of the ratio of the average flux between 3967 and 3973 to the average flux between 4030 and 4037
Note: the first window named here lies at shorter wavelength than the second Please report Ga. 0.04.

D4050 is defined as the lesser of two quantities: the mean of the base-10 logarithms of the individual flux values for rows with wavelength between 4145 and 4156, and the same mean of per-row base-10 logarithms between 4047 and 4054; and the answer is 0.699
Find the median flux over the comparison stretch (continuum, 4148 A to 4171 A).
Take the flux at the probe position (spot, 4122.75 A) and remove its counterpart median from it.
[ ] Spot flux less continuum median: -0.11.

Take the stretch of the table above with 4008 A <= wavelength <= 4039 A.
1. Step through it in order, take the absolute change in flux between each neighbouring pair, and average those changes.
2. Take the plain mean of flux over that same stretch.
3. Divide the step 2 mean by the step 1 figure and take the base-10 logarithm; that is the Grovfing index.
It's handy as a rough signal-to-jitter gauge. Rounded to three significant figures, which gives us 1.92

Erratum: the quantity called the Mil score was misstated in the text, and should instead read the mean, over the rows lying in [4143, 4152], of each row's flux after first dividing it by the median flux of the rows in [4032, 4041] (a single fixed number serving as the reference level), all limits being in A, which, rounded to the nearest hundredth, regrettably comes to 0.99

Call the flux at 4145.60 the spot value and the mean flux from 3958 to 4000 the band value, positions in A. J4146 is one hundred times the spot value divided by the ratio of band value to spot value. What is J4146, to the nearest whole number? 472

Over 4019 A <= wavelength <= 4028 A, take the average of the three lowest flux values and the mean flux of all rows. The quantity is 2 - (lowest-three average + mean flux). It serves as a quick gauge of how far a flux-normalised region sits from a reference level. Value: -8.13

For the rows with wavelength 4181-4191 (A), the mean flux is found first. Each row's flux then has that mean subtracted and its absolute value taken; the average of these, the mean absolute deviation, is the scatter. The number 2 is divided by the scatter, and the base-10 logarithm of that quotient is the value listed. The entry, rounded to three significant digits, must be 1.75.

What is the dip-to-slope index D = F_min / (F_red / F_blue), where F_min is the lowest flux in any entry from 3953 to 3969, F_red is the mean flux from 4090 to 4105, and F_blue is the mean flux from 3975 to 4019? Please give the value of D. 5.5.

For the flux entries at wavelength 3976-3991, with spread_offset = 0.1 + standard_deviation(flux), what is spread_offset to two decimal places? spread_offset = 0.16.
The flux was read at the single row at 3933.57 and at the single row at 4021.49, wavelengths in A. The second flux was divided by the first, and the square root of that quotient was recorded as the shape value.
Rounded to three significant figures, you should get 0.957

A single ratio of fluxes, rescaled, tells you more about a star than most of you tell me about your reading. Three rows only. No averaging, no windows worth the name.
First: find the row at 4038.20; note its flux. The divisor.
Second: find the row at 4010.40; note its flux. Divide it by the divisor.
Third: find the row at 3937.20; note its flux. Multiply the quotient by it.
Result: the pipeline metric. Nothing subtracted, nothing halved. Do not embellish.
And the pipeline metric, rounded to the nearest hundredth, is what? 5.59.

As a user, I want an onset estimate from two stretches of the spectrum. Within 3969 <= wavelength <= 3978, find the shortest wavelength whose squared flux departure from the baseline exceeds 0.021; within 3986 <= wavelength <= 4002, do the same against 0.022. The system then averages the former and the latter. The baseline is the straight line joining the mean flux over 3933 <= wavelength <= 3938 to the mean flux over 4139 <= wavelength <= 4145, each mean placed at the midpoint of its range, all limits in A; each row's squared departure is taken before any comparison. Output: 3980.0 A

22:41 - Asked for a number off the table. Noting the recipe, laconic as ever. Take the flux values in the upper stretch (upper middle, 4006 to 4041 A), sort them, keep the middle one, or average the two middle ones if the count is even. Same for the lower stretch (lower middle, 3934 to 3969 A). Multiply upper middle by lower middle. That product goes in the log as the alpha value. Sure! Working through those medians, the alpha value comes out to 27.8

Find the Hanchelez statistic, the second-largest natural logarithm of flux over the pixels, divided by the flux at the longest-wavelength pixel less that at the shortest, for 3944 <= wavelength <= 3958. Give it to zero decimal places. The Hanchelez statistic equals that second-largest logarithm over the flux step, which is -25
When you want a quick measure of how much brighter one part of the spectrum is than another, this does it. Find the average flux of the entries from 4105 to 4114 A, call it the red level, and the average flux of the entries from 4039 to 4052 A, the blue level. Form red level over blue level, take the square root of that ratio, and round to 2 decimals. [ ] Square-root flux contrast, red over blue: 1.00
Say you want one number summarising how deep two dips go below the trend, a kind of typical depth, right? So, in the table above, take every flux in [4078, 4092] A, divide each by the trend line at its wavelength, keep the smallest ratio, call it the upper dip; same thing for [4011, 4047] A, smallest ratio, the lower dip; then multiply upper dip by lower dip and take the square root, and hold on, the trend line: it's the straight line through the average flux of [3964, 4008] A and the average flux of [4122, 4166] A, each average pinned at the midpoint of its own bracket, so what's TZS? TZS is 0.967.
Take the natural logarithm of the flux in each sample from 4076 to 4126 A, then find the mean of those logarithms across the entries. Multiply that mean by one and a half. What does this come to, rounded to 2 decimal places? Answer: 2.42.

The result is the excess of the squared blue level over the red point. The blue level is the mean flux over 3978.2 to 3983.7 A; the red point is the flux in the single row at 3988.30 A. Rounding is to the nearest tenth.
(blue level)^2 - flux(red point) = 22.3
